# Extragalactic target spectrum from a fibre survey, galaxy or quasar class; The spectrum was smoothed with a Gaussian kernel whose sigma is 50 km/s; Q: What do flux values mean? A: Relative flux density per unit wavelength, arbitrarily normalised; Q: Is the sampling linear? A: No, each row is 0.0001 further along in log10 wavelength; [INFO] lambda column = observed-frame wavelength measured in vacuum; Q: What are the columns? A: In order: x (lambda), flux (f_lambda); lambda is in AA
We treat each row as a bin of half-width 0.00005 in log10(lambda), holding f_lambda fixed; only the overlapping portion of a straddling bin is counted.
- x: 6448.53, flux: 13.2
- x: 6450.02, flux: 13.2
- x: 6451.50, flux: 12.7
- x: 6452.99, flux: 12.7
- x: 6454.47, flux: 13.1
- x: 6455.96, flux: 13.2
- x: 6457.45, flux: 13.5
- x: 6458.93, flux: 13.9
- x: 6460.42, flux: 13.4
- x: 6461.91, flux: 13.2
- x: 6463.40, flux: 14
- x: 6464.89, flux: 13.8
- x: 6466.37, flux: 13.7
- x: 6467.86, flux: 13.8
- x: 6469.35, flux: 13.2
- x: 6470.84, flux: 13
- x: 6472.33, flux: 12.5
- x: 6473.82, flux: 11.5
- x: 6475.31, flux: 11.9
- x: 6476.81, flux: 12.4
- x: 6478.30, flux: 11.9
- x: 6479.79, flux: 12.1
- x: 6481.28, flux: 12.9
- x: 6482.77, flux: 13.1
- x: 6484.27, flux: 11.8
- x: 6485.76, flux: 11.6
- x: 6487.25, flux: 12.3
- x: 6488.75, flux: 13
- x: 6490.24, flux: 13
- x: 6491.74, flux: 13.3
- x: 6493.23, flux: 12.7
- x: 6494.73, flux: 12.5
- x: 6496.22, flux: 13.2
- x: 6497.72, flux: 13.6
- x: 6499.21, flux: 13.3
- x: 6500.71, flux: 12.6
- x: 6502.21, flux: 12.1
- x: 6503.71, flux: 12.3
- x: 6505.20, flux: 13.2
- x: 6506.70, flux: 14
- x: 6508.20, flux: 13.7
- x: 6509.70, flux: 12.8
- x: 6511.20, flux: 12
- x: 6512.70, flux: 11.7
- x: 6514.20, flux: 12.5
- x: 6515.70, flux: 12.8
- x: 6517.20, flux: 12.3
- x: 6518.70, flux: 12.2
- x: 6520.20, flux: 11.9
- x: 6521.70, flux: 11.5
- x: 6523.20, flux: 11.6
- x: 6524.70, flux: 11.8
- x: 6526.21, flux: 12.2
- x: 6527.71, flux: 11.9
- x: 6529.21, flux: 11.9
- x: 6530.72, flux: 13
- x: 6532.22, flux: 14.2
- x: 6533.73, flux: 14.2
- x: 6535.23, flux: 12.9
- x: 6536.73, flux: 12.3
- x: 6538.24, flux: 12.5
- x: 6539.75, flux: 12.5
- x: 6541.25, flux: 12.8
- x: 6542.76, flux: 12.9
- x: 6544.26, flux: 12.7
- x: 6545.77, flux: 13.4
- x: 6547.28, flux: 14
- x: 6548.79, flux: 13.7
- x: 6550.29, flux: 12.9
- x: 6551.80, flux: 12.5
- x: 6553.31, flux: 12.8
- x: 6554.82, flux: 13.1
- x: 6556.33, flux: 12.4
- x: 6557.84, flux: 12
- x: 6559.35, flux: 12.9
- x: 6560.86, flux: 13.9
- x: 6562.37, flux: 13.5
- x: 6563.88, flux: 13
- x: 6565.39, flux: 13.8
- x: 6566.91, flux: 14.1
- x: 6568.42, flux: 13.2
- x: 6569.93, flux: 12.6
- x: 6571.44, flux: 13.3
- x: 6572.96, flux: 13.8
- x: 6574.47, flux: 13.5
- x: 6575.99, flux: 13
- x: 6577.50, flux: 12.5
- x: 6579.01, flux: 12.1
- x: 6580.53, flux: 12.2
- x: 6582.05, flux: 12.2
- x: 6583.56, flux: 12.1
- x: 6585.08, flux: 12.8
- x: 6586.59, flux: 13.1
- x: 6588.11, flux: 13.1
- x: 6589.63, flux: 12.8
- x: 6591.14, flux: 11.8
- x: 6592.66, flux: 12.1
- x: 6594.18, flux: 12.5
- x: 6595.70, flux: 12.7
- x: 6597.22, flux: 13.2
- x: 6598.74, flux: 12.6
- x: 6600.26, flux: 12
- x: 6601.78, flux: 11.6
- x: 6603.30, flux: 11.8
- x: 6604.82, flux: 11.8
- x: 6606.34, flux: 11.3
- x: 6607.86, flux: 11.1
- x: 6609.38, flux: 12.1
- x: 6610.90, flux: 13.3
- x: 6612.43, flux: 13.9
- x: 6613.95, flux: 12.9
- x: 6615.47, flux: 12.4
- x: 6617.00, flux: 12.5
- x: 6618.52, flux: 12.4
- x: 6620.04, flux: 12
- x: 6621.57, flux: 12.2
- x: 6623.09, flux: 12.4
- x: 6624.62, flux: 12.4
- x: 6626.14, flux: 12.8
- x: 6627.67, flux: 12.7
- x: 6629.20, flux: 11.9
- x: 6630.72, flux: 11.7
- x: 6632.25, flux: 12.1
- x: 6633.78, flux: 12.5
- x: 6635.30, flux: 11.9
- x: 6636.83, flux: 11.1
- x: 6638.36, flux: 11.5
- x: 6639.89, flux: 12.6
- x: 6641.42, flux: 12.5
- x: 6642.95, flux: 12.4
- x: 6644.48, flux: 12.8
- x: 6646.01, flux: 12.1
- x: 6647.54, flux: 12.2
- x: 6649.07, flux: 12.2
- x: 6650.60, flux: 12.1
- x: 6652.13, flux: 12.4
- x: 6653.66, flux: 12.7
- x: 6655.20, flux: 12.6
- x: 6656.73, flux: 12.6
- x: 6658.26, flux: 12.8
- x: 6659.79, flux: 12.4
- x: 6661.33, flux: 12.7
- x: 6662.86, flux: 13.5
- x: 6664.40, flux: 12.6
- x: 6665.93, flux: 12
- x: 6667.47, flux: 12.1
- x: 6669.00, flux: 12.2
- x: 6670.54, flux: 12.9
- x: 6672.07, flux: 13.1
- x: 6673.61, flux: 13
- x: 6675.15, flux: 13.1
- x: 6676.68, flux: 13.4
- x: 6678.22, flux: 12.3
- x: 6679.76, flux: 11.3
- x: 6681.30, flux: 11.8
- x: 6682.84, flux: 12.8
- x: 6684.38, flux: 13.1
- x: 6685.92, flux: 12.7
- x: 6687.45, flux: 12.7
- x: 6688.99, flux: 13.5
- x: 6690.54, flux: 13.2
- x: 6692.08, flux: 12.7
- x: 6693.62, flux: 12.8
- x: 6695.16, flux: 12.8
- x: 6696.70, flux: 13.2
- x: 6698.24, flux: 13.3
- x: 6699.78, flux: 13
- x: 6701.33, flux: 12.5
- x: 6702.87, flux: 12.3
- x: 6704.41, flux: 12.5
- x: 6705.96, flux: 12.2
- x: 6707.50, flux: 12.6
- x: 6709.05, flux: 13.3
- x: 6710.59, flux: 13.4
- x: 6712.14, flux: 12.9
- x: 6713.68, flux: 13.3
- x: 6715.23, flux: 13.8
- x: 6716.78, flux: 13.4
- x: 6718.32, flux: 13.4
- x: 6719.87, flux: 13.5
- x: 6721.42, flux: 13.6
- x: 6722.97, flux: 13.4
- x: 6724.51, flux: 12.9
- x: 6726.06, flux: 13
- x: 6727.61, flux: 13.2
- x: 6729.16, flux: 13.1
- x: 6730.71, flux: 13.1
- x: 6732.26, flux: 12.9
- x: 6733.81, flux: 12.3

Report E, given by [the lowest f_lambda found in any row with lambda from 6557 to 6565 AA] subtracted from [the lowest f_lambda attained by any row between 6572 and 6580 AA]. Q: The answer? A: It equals 0.1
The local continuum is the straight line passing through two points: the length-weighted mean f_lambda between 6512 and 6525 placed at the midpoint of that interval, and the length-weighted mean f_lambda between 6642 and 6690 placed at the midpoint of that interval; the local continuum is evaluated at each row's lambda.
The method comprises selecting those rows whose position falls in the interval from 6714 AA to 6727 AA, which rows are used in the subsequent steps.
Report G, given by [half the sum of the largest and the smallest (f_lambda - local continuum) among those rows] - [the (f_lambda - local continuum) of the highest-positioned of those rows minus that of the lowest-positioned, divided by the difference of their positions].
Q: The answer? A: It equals 0.65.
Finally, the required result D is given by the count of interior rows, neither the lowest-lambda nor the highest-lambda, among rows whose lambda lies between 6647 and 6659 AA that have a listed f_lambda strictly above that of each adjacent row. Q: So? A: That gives 1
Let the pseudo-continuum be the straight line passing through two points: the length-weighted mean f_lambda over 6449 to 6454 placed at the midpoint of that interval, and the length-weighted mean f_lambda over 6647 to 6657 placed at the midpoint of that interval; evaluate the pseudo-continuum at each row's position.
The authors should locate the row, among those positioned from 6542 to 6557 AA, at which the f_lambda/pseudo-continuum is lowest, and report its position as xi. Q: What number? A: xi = 6556.33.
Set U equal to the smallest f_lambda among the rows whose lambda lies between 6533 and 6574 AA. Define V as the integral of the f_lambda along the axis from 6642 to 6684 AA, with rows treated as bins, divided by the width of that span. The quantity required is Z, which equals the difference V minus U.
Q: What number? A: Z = 0.5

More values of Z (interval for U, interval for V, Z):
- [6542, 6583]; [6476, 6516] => 0.7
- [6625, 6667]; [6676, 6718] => 1.7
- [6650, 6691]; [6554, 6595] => 1.6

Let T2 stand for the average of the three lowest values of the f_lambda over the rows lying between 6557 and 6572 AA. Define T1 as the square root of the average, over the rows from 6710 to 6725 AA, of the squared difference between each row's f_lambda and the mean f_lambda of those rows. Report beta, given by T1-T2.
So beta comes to -12.2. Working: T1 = 0.3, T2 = 12.5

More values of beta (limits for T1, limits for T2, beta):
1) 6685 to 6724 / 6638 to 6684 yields -11.1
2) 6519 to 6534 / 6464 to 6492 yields -10.7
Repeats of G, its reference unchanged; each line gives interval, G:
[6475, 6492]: 0.43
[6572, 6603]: 0.48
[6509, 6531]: 0.17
